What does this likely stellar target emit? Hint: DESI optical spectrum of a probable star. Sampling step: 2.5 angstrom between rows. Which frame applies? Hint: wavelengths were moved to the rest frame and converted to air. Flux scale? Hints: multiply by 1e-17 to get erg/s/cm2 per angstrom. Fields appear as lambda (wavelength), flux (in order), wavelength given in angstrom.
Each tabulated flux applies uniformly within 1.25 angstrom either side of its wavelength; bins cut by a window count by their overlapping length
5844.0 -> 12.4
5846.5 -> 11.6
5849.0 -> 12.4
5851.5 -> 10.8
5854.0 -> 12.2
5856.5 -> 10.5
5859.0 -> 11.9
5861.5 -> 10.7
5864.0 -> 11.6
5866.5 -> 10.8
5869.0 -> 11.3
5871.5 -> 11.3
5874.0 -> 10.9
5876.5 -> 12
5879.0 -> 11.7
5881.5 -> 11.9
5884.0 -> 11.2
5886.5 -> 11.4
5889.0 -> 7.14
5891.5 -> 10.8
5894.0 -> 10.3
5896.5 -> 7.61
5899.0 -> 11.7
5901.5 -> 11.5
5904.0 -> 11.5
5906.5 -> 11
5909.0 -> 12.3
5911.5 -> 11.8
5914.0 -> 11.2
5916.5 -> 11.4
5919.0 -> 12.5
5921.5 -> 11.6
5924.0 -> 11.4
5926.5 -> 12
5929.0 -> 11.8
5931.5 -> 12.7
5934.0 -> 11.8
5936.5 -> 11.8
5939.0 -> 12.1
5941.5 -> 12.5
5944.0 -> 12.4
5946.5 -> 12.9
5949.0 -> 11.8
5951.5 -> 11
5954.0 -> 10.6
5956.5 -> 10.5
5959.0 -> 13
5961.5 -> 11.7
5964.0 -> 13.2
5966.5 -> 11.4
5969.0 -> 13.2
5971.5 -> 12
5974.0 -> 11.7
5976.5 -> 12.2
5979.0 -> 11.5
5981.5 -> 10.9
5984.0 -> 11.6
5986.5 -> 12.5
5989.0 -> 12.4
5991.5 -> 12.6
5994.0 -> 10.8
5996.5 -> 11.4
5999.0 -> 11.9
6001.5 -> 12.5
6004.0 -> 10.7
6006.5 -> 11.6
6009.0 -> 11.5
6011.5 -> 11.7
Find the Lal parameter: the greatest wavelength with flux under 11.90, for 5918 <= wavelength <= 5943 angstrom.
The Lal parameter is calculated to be 5936.5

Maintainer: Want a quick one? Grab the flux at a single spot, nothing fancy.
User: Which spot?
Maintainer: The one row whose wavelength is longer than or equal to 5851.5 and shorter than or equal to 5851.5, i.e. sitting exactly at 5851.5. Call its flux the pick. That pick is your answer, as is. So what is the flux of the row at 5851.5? 10.8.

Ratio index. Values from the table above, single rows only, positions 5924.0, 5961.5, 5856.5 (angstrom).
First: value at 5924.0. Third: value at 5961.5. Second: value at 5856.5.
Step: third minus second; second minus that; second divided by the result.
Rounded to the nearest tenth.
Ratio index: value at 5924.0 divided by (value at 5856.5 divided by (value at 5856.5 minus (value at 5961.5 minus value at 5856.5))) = 10.1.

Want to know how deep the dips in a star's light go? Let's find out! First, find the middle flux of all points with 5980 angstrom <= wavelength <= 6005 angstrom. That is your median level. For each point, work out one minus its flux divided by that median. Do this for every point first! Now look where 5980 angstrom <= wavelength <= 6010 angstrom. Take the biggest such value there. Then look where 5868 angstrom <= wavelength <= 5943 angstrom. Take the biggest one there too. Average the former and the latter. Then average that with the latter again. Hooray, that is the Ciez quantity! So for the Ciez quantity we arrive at 0.32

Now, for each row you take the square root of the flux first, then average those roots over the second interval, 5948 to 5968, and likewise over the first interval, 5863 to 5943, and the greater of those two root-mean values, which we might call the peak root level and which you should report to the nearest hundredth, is 3.41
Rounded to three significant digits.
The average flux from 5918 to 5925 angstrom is 11.8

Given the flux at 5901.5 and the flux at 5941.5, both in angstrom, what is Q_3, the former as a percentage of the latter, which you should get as 92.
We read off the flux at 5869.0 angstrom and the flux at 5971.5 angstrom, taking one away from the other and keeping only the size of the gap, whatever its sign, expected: 0.70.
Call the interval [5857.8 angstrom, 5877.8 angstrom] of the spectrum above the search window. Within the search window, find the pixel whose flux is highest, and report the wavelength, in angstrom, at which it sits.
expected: 5876.5 angstrom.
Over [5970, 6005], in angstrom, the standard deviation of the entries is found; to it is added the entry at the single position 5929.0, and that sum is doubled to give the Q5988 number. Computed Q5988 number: 24.9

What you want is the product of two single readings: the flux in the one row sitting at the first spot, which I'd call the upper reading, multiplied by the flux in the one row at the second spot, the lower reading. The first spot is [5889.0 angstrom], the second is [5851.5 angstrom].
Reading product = 77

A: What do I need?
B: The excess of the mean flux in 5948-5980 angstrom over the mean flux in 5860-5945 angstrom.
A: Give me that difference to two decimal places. 0.49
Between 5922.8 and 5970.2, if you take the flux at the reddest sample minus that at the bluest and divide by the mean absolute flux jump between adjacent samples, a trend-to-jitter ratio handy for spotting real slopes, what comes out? 2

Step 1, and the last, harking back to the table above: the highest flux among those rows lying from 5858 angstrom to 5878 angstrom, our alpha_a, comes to 12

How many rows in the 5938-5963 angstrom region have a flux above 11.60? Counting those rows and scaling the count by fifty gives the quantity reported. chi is 350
